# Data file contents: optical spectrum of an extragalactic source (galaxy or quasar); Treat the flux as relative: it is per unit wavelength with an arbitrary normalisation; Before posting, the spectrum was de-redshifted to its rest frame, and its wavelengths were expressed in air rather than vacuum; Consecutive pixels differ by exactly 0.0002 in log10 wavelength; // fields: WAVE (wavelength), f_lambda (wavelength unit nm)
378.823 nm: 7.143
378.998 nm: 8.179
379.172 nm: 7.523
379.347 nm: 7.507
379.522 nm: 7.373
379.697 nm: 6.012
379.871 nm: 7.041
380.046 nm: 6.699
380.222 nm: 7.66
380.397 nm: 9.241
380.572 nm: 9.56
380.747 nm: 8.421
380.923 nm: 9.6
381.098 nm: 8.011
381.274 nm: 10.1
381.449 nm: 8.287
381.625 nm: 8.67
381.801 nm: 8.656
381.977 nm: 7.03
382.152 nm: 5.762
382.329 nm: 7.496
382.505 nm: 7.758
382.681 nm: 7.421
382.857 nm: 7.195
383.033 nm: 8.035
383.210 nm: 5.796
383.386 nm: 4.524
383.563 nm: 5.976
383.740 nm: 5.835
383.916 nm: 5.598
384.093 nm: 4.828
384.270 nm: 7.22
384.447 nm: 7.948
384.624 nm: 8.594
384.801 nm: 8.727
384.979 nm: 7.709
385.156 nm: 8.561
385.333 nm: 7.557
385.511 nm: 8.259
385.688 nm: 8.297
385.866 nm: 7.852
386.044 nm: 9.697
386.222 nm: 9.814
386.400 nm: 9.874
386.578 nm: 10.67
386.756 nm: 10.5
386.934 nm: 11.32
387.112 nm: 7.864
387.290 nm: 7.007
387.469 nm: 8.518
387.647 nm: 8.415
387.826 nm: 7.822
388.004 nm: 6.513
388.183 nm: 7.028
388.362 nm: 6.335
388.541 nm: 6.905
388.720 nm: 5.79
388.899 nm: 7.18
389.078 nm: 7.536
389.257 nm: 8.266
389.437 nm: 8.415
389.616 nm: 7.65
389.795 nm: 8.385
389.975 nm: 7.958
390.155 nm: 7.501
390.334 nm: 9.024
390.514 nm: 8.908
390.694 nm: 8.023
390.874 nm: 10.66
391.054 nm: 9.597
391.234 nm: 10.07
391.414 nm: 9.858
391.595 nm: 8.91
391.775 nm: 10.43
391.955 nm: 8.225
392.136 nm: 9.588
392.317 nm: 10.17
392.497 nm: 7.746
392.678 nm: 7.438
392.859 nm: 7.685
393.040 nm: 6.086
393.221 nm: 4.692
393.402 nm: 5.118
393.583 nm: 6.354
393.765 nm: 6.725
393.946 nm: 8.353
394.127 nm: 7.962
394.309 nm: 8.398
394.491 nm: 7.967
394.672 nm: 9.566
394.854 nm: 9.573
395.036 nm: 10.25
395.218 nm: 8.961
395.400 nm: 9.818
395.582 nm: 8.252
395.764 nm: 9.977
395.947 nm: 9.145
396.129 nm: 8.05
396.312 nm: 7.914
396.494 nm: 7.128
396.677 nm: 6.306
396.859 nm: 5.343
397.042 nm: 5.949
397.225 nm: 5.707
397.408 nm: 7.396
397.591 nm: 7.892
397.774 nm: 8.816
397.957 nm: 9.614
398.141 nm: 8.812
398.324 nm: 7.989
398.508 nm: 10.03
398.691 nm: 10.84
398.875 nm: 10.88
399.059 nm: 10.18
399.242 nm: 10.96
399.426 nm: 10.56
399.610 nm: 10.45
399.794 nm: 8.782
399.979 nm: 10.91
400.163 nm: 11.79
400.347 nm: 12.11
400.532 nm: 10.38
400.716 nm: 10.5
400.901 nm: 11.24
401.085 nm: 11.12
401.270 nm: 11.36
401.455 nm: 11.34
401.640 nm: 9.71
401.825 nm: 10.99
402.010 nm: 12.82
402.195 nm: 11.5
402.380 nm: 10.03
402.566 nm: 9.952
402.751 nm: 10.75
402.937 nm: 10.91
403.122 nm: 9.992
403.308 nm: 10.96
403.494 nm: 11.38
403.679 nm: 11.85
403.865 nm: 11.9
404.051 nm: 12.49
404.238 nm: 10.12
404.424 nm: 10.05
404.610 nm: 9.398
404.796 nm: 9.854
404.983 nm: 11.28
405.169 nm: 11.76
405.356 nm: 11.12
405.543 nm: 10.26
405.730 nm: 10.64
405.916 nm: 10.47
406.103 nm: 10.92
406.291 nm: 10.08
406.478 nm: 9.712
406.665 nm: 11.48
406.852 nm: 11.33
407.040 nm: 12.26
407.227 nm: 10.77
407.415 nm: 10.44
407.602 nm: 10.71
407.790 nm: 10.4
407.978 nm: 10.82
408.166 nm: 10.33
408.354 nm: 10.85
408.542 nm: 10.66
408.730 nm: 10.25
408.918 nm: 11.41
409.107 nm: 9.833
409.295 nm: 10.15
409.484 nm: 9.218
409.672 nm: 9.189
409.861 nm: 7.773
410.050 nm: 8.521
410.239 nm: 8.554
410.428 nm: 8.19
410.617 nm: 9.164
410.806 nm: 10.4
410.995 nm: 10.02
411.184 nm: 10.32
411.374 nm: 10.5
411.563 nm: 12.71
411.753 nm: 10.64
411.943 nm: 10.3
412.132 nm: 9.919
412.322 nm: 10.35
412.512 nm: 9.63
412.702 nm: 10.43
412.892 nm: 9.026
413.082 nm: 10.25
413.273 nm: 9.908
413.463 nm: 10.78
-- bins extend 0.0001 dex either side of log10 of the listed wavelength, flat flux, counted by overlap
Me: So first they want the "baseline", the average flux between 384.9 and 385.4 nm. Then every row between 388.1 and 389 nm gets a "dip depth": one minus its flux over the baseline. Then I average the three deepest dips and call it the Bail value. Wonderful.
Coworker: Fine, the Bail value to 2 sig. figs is 0.20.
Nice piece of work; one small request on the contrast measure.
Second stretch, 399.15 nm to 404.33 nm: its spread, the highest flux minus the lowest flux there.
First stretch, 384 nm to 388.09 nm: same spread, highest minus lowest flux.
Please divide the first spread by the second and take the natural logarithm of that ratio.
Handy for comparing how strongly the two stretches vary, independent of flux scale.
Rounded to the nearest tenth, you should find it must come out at 0.5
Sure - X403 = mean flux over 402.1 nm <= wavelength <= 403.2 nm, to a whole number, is 11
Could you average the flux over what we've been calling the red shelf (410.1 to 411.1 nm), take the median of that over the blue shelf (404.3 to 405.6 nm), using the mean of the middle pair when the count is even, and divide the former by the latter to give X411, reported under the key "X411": 0.9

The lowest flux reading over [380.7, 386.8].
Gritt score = 4.524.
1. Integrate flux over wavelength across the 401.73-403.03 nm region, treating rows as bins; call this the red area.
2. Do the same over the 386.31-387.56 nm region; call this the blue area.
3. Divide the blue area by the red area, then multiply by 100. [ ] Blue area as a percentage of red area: 82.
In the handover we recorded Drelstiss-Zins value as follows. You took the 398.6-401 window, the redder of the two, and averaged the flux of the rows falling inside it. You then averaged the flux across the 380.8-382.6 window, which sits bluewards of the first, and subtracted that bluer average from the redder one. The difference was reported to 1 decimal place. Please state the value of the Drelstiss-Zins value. 2.6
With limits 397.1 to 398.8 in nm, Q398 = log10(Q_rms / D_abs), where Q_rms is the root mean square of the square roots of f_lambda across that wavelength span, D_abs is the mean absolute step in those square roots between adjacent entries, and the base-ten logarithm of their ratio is 1.21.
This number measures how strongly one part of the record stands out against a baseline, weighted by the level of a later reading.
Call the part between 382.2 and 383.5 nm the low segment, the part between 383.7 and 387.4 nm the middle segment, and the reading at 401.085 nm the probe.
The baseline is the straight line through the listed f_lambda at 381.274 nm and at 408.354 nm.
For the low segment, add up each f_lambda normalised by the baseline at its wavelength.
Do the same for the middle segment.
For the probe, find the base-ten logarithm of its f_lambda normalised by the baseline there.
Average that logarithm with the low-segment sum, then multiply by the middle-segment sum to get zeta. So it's 41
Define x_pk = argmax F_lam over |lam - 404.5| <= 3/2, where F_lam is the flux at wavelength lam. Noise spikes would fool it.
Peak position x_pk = 404.051 nm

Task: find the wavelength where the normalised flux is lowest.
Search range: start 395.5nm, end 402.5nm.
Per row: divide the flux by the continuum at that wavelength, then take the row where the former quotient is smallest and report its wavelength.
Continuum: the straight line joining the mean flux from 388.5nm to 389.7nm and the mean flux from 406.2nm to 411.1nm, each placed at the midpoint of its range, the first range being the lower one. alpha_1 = 396.859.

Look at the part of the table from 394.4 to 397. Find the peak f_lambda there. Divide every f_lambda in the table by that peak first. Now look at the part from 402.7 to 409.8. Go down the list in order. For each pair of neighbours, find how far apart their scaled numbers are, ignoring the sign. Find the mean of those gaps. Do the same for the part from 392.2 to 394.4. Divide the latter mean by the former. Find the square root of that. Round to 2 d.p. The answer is 1.21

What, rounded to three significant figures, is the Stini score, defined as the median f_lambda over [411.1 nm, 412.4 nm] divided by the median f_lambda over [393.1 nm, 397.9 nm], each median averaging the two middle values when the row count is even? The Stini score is 1.30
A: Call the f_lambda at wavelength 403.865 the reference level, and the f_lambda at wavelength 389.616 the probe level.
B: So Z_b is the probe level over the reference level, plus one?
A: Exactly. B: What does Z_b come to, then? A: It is 1.6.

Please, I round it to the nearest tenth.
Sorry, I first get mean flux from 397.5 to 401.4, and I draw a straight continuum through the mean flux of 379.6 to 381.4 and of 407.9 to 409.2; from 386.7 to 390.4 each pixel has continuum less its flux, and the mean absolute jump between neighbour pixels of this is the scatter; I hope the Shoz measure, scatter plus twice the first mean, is 21.4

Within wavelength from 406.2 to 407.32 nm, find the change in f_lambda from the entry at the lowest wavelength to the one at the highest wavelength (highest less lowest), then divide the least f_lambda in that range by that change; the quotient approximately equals 14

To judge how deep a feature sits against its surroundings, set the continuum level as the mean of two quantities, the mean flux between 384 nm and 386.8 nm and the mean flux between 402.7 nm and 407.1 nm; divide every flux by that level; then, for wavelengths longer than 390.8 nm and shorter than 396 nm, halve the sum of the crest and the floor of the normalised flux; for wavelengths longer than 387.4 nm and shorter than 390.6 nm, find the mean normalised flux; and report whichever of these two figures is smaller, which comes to 0.79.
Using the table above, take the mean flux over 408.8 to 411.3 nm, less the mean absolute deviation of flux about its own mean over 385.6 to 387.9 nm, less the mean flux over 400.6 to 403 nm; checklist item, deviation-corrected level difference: -3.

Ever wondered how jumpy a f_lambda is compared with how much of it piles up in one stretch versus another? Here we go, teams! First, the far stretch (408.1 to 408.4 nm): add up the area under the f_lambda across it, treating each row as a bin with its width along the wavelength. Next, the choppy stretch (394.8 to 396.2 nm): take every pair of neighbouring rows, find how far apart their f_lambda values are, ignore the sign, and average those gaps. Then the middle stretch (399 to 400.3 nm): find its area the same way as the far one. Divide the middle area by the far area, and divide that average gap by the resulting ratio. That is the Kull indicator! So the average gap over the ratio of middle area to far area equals 0.3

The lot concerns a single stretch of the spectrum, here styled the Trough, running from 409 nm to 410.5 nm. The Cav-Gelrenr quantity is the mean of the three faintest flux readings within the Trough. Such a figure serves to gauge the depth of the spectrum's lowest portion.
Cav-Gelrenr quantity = 8.2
